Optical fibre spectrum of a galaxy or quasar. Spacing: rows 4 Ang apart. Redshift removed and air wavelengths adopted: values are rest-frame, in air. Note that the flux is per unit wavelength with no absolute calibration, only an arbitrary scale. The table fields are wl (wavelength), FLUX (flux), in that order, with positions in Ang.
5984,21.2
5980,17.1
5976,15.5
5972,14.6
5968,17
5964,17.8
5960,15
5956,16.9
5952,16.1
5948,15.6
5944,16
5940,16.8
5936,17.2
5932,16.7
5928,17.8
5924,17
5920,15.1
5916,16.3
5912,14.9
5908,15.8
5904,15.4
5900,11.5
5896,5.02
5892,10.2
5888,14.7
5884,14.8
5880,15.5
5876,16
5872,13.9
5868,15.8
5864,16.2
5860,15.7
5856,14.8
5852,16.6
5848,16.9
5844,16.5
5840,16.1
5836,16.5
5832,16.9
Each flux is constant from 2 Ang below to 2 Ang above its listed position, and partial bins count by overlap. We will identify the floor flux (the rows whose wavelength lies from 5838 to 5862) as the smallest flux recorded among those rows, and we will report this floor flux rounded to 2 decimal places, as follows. 14.80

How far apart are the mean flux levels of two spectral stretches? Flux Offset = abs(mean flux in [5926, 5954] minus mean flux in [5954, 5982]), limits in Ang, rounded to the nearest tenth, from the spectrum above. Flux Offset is 0.3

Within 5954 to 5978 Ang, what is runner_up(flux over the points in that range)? 17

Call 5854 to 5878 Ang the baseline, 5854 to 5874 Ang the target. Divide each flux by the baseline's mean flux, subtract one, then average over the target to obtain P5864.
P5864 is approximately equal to -0.01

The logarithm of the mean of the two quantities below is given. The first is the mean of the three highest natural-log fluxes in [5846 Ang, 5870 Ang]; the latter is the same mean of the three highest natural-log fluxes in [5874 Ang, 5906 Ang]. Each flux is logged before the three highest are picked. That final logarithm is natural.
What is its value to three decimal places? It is 1.022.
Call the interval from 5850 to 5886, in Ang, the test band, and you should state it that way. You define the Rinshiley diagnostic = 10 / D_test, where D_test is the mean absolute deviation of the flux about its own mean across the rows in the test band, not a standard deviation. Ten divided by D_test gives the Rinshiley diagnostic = 15.3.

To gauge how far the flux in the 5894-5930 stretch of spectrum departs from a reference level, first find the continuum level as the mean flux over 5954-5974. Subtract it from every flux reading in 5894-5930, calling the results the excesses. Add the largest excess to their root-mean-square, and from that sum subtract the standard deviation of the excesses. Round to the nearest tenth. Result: 2.0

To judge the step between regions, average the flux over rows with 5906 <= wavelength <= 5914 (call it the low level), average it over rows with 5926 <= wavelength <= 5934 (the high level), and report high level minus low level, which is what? 1.9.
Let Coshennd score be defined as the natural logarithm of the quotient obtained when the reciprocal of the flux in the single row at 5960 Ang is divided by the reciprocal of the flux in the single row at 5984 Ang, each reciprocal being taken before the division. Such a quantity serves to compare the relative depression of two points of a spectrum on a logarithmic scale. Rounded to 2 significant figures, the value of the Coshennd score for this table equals 0.35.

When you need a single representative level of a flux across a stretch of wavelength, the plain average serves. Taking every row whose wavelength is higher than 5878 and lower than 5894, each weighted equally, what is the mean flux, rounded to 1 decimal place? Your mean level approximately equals 13.8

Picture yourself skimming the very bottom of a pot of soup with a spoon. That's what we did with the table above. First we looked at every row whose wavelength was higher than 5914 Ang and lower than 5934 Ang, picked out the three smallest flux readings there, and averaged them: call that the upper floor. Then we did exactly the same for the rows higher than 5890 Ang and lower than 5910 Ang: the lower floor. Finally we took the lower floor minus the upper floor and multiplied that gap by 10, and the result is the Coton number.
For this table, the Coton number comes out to -71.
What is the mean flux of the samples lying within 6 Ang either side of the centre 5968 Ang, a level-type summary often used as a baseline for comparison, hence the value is 16.5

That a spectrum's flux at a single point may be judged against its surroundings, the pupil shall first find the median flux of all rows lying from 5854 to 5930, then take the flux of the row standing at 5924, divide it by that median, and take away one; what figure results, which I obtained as 0.10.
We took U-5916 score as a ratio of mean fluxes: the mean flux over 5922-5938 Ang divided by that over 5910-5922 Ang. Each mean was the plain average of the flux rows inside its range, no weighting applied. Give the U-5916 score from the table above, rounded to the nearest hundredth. 1.11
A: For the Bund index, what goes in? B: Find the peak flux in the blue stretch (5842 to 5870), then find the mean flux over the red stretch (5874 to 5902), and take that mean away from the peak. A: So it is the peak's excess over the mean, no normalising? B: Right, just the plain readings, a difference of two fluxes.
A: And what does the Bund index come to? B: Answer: 4.4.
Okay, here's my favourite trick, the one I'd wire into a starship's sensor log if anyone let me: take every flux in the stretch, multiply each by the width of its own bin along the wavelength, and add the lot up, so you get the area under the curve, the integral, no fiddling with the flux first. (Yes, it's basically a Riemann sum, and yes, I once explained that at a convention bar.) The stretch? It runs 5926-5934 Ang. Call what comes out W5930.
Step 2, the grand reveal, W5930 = 138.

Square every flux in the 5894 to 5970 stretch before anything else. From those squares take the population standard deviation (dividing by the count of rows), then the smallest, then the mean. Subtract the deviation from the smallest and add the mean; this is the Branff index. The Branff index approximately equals 206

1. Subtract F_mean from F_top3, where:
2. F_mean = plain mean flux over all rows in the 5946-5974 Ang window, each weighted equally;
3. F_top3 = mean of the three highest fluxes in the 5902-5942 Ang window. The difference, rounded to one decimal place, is 1.2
